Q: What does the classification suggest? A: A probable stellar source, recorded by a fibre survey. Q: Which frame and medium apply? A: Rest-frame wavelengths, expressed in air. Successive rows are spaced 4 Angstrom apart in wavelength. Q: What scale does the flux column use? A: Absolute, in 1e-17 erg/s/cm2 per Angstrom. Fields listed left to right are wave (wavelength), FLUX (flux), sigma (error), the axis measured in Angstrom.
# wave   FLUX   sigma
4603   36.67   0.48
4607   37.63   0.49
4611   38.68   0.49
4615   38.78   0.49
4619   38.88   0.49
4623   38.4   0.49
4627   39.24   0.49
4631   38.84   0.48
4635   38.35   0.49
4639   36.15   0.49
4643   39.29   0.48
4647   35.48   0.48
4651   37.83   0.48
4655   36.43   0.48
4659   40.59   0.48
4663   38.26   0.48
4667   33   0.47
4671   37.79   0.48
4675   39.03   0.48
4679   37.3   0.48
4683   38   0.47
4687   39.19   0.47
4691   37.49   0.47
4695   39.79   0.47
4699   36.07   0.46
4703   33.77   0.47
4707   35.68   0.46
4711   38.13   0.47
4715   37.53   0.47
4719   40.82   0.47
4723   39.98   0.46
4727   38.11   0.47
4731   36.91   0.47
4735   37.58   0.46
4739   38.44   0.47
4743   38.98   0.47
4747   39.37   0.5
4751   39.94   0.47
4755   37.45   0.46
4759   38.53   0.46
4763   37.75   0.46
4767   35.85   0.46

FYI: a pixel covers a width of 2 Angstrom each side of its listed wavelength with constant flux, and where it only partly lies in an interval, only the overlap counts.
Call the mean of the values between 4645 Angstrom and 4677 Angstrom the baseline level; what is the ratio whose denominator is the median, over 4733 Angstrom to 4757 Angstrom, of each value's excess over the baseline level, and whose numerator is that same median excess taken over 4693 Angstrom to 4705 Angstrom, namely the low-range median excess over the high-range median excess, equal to -0.87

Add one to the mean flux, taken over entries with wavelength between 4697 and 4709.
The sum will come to 36.2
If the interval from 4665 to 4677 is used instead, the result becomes 37.6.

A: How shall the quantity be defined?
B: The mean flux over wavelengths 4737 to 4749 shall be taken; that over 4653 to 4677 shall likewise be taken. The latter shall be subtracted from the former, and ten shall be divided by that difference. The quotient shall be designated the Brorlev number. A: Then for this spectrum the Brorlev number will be 7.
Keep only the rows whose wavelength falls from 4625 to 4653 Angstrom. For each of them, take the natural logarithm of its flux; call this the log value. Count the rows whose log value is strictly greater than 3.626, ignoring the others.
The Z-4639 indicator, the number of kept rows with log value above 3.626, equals 5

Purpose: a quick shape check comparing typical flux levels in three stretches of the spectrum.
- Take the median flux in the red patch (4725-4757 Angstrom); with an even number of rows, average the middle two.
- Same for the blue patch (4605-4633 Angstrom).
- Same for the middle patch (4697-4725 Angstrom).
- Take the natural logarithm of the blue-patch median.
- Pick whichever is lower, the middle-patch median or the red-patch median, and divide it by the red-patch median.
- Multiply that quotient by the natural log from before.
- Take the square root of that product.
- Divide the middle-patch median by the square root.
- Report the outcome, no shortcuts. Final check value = 19.82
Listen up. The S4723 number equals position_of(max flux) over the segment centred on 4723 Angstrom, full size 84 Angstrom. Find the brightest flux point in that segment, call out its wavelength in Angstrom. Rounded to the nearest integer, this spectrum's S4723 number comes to 4719 Angstrom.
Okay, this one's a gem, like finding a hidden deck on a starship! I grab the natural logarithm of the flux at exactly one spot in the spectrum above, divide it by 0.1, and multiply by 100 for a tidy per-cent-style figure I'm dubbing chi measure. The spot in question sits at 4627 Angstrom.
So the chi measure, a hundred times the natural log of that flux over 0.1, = 3670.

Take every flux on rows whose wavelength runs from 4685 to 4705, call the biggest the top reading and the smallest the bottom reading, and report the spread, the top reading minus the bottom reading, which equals 6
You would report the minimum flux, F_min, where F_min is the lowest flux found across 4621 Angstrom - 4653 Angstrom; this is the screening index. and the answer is 35.48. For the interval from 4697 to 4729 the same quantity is 33.77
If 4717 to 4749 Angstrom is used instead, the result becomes 36.91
